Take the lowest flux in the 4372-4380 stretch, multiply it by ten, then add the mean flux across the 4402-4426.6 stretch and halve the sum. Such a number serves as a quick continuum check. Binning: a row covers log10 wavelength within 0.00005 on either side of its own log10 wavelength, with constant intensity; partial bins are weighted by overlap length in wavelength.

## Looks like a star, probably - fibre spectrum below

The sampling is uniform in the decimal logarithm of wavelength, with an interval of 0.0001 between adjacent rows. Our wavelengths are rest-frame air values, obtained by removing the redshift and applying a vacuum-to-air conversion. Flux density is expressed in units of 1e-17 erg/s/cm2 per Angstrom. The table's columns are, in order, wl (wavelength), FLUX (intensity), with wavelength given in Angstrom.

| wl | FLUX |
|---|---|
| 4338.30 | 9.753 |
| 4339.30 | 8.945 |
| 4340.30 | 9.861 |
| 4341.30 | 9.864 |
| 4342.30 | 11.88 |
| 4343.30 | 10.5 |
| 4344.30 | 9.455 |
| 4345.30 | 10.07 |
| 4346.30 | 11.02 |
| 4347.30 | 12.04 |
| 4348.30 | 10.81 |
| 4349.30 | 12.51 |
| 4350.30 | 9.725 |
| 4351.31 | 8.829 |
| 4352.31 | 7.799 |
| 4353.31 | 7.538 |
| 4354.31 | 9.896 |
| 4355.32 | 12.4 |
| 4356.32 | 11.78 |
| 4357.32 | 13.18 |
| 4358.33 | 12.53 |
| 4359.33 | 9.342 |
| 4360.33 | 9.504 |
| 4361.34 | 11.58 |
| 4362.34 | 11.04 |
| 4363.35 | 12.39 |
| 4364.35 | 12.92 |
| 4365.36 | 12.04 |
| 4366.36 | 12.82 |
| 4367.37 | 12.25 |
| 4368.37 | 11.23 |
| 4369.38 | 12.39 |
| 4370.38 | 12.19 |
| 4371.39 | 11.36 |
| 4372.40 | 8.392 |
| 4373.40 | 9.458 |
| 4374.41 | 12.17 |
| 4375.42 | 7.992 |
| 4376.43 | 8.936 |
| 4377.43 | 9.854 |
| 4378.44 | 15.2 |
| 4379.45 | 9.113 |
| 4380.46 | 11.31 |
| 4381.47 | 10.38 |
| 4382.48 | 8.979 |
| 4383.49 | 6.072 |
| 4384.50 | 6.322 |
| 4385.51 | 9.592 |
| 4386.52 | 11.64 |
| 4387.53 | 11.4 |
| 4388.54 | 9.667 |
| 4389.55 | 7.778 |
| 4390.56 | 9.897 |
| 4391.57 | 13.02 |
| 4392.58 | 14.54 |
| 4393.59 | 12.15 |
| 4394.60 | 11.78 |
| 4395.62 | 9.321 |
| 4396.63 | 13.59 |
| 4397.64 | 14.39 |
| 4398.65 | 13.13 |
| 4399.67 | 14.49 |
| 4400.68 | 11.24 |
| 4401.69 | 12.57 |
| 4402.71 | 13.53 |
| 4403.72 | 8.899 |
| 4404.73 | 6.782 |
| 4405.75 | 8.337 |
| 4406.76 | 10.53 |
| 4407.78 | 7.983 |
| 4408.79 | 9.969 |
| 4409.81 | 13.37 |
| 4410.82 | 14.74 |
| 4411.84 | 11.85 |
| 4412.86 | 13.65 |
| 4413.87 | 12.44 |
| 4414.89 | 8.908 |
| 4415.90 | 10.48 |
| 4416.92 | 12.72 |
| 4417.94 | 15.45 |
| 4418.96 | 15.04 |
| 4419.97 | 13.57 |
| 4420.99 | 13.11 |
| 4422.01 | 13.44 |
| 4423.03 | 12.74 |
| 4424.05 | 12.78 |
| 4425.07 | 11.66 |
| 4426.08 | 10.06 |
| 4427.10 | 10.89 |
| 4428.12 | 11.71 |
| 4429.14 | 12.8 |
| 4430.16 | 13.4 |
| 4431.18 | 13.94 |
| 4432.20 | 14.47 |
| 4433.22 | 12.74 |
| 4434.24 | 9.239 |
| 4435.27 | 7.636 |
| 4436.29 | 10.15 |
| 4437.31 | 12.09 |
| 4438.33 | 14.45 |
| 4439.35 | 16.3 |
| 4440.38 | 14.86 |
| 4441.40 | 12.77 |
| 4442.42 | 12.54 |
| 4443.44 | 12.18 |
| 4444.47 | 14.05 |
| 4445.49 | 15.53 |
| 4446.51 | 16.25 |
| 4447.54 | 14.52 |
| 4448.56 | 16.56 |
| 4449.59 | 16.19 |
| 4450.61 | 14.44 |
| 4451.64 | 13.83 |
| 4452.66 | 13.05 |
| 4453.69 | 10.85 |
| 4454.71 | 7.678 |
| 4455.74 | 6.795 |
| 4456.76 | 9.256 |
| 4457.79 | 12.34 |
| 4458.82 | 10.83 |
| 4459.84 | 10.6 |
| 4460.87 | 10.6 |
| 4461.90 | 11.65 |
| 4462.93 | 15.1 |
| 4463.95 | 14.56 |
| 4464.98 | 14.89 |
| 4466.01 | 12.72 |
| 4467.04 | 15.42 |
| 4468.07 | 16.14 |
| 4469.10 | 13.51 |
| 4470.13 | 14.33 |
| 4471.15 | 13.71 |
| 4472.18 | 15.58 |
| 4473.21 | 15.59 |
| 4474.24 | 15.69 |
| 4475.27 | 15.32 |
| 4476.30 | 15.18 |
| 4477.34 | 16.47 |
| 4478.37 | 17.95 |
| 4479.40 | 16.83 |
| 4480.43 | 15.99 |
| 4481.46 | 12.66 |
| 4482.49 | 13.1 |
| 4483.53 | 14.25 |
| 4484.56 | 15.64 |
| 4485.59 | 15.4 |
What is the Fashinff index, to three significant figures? 45.8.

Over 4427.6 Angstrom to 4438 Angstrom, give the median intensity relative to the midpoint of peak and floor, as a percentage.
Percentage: 112.3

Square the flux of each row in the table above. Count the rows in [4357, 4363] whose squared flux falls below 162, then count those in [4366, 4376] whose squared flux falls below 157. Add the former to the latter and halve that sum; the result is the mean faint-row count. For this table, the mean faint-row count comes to 7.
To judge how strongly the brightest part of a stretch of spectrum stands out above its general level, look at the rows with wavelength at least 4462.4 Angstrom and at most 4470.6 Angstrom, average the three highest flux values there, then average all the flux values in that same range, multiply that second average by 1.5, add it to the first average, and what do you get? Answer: 37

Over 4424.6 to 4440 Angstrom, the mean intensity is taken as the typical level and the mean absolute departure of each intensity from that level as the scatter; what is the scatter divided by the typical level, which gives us 0.15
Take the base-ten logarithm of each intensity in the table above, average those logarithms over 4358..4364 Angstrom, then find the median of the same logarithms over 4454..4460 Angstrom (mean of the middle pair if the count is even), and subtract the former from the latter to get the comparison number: -0.05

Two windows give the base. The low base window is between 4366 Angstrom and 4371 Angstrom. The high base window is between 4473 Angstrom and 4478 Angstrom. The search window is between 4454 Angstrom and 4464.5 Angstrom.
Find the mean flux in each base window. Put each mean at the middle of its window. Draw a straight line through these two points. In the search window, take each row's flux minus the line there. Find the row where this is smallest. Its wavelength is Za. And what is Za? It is 4455.74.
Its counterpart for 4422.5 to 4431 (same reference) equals 4426.08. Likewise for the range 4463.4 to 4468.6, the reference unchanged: 4466.01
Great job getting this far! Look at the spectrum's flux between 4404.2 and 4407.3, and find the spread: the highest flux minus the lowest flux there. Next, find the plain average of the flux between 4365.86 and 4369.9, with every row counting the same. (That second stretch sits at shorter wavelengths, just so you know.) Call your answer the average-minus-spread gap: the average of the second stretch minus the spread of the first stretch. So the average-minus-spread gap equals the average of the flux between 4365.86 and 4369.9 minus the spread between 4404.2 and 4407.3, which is 8.4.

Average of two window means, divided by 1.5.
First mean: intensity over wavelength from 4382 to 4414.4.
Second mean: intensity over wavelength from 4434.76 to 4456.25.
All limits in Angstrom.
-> 8.0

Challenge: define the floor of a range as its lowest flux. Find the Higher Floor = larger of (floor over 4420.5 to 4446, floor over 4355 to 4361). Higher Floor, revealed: 9.3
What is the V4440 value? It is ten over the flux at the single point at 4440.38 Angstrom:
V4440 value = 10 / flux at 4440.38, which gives 0.67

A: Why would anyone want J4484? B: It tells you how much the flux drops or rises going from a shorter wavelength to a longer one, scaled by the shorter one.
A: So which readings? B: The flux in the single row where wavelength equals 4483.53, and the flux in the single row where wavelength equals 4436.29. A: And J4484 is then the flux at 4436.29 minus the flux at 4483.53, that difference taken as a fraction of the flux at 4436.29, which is -0.4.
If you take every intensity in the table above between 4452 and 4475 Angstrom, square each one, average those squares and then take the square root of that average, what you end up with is 13.0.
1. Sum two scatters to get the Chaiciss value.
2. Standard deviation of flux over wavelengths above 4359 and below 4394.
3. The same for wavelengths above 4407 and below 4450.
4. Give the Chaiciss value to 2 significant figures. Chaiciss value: 4.3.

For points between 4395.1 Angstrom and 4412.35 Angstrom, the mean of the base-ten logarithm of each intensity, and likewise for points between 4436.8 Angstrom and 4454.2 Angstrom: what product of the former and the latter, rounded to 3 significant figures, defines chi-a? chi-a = 1.20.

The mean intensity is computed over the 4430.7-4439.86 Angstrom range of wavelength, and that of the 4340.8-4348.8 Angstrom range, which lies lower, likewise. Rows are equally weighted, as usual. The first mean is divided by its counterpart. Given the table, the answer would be 1.15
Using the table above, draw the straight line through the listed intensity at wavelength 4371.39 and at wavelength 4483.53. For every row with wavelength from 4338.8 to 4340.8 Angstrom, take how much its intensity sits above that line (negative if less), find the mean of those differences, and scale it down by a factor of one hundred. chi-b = -0.011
